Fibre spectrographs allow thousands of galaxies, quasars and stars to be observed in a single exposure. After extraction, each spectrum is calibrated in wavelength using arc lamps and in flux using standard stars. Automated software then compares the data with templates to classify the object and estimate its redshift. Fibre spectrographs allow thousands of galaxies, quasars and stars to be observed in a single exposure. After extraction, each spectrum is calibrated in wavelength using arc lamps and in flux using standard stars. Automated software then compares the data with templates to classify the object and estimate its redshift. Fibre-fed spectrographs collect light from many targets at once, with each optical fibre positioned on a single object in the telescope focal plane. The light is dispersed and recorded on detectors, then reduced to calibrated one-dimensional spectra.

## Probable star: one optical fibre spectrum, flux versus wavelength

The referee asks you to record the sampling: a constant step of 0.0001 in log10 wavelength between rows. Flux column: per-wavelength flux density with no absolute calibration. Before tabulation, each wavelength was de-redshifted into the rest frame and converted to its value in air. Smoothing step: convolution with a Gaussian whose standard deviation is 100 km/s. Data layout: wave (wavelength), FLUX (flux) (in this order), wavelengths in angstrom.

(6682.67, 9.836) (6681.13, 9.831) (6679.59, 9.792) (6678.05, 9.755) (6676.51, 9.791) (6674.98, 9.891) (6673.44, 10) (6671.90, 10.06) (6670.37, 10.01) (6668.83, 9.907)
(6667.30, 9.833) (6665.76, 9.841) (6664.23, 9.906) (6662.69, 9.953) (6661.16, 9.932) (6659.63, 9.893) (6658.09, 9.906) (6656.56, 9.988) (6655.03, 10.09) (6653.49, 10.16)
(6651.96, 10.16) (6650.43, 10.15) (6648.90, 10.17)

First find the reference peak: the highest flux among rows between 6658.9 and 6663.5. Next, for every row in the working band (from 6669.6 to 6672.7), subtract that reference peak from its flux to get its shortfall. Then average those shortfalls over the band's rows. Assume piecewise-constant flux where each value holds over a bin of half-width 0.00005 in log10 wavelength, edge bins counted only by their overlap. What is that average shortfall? 0.08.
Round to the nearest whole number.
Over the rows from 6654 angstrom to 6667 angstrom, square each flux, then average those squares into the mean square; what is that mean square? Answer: 99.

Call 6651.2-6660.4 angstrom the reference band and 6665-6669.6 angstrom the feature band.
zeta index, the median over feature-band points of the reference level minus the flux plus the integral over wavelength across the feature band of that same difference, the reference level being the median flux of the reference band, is 1.0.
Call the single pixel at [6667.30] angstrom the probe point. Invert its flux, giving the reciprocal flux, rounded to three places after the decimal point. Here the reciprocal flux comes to 0.102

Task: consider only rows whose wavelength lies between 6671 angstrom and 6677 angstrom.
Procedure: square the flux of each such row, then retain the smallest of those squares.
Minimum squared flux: 95.9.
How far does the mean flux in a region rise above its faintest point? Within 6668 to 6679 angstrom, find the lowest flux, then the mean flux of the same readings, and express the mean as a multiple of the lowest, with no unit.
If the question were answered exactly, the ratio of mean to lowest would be 1.02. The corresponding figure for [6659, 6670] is 1.01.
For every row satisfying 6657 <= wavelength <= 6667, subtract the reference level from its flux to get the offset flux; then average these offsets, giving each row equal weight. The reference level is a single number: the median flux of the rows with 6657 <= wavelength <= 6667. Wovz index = 0.00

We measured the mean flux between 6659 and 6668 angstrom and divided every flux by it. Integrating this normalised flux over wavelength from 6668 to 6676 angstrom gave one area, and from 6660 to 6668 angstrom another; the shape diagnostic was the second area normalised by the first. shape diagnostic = 0.99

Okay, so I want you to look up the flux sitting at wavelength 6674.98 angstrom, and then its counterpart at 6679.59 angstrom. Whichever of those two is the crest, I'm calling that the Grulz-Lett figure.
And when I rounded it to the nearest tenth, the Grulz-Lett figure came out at 9.9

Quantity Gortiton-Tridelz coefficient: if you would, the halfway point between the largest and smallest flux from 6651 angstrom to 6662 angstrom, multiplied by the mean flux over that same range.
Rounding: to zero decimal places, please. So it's 100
